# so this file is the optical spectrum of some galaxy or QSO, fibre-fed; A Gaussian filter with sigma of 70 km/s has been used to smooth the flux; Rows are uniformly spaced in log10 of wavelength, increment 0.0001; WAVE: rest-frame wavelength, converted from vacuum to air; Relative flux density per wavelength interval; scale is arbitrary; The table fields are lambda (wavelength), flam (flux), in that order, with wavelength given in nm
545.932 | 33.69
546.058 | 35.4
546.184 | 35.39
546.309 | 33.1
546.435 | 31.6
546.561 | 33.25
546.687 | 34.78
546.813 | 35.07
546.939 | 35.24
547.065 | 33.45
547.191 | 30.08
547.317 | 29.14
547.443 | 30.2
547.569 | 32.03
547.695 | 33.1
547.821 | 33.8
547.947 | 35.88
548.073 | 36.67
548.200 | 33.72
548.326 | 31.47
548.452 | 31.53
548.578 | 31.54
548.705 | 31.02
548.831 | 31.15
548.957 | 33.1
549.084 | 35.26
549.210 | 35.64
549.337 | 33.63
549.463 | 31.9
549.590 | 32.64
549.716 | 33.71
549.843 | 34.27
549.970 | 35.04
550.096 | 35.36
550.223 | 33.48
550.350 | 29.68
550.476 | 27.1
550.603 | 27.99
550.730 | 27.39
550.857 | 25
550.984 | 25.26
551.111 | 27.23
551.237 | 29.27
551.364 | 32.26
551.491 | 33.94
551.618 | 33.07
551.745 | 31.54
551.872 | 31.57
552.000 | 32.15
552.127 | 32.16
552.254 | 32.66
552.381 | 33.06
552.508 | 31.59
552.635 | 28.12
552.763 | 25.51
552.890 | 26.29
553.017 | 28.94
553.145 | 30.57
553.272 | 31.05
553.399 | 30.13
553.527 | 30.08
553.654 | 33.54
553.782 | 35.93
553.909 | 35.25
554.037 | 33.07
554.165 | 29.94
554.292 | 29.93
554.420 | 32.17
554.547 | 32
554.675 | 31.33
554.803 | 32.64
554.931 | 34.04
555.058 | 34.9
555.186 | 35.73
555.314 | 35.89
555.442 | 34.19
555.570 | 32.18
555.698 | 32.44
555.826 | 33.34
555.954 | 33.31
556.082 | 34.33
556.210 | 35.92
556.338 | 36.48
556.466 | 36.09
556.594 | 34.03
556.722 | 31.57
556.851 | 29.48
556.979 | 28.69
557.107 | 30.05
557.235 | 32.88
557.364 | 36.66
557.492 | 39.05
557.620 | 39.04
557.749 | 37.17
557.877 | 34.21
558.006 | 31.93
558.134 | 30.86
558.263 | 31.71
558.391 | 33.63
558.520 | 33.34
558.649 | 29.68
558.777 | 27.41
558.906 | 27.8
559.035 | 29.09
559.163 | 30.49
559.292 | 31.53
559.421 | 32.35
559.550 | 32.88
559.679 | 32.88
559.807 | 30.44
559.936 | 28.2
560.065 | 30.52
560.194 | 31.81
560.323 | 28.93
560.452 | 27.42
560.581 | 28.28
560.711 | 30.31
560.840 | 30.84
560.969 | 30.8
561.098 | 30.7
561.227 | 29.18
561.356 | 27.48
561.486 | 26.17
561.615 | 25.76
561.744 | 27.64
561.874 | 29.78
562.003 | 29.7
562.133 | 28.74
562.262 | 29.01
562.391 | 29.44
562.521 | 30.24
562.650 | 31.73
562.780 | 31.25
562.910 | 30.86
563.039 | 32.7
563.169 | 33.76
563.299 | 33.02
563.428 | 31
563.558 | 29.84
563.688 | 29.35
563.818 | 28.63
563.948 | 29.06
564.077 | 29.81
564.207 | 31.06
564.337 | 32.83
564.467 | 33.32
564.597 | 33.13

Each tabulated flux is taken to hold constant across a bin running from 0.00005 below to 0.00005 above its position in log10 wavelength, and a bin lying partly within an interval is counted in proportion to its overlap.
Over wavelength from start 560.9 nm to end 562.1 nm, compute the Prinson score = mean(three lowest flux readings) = 26.5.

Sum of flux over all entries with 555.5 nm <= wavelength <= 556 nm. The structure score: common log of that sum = 2.12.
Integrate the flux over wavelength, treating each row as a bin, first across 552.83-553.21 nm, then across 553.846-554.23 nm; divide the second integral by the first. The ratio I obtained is 1.15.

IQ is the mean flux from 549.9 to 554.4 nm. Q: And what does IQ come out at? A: 30.7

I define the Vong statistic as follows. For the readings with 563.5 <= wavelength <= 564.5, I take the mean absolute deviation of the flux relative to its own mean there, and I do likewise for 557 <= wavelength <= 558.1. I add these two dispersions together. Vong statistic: 4.3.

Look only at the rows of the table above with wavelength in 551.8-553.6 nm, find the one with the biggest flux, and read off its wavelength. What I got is 552.381 nm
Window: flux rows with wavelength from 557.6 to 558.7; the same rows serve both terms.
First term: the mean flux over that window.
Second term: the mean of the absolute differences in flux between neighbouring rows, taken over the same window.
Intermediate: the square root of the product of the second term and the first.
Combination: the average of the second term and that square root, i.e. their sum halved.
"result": 4.9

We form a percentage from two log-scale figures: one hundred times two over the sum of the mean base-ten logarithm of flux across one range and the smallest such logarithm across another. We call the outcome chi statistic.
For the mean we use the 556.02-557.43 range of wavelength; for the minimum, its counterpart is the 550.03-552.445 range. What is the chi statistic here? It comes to 68.5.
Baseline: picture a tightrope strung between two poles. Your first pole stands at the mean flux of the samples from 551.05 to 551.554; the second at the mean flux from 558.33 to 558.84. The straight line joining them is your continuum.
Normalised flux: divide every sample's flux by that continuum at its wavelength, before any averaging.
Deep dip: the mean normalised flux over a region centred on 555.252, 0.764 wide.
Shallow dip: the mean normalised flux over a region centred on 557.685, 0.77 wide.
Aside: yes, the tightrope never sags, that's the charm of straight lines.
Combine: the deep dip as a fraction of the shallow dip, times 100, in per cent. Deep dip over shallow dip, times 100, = 95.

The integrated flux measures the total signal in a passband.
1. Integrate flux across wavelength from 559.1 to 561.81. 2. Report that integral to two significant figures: 81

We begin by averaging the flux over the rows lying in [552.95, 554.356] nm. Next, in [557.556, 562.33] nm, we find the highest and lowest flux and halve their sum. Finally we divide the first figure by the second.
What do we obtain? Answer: 0.98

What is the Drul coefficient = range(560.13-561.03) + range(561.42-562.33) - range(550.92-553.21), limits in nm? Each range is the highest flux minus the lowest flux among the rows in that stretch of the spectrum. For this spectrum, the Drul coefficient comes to 0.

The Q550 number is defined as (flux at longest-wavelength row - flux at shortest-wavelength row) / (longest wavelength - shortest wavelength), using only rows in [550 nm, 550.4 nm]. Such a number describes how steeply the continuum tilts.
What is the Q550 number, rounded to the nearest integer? -22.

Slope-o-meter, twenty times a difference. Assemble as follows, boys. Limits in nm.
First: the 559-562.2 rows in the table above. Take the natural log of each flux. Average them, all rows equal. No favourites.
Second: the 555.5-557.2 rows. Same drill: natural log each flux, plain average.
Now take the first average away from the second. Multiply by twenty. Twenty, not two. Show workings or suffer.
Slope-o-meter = 2.1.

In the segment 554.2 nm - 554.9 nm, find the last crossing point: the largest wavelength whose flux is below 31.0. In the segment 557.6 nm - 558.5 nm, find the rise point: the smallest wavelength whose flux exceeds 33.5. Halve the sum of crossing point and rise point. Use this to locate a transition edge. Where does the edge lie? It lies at 555.96 nm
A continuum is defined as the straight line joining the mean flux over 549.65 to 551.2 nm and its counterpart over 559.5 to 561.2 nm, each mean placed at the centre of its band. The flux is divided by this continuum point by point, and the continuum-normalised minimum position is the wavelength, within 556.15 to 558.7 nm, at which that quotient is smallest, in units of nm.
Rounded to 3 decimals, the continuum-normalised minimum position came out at 556.979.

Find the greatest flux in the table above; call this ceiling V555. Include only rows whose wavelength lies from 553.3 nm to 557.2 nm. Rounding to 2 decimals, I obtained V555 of 36.48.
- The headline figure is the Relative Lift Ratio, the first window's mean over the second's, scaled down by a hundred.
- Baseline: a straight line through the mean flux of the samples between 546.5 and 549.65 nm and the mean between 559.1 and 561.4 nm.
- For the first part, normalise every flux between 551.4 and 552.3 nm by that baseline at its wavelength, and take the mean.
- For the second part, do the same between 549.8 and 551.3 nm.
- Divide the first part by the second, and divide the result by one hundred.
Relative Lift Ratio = 0.0110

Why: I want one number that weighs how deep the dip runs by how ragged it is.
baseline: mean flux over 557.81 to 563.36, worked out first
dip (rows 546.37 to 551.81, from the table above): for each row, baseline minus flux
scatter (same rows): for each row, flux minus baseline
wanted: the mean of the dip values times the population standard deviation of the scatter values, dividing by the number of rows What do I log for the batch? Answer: -4.9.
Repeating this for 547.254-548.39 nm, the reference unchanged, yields -5.9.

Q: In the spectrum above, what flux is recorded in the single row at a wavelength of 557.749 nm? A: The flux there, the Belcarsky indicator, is 37.17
